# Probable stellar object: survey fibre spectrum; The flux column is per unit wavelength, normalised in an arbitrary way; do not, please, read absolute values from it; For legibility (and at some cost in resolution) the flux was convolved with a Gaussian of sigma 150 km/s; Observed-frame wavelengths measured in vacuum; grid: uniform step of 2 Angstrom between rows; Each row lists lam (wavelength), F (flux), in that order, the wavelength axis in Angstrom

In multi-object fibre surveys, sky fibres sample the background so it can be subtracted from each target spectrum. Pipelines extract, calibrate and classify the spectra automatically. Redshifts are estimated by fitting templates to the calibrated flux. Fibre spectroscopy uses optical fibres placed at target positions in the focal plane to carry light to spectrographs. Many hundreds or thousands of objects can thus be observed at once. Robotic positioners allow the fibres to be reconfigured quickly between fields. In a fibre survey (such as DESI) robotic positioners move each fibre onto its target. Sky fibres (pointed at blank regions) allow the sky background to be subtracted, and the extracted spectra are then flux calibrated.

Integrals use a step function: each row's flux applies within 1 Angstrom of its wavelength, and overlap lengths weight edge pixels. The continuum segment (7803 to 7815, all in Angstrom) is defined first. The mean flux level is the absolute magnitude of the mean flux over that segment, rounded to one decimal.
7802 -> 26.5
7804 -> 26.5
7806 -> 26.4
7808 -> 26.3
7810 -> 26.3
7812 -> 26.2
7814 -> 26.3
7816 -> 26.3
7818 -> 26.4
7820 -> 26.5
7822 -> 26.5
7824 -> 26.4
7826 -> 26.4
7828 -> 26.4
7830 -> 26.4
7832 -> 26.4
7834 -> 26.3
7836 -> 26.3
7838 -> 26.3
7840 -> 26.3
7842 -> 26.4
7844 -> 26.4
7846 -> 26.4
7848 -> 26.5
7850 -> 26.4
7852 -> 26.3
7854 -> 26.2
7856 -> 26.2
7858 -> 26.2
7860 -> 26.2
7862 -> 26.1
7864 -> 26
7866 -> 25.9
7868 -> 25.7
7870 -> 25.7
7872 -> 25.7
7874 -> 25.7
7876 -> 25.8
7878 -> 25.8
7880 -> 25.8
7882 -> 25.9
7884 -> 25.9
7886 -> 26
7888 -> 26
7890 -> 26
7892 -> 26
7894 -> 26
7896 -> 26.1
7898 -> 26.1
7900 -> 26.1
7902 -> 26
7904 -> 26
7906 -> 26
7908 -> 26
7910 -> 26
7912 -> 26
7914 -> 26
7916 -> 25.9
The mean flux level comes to 26.3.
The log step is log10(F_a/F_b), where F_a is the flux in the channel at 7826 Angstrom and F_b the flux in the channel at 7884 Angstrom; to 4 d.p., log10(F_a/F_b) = 0.0083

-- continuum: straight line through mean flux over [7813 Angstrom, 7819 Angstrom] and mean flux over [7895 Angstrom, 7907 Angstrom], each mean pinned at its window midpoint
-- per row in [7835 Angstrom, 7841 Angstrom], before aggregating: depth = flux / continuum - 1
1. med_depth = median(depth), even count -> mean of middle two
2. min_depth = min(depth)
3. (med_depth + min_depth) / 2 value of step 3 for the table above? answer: 0.001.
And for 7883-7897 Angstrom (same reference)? -0.006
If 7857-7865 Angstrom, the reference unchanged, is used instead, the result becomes -0.004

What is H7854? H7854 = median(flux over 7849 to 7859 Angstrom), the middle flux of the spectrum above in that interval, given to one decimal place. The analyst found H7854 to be 26.2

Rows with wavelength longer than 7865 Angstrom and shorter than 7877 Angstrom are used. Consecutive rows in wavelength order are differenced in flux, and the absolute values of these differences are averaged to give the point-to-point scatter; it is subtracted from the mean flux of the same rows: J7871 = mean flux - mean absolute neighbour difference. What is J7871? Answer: 25.69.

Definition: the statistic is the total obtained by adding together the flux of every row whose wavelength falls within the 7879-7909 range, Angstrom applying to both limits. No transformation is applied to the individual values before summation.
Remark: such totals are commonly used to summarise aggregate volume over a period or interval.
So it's 390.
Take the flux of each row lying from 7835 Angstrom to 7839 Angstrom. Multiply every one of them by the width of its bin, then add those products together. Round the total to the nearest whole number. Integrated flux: 105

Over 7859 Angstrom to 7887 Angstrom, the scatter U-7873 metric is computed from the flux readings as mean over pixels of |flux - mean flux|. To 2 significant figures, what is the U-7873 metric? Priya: 0.13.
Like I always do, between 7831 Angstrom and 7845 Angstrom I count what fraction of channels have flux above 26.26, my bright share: 1.0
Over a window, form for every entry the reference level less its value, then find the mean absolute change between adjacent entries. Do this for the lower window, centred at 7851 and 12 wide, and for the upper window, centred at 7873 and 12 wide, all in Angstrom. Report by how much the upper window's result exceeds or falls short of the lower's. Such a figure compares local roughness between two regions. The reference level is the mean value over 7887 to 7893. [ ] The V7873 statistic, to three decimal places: -0.060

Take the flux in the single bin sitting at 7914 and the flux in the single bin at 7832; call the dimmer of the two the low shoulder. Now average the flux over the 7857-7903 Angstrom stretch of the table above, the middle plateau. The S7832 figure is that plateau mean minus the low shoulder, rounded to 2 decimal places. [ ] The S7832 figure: -0.06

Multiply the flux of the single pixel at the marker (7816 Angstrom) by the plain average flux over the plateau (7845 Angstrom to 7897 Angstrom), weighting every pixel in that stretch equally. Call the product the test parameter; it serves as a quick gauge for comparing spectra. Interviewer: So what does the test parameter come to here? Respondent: 684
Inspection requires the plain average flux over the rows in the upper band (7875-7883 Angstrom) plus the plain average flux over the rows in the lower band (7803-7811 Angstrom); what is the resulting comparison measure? 52.2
